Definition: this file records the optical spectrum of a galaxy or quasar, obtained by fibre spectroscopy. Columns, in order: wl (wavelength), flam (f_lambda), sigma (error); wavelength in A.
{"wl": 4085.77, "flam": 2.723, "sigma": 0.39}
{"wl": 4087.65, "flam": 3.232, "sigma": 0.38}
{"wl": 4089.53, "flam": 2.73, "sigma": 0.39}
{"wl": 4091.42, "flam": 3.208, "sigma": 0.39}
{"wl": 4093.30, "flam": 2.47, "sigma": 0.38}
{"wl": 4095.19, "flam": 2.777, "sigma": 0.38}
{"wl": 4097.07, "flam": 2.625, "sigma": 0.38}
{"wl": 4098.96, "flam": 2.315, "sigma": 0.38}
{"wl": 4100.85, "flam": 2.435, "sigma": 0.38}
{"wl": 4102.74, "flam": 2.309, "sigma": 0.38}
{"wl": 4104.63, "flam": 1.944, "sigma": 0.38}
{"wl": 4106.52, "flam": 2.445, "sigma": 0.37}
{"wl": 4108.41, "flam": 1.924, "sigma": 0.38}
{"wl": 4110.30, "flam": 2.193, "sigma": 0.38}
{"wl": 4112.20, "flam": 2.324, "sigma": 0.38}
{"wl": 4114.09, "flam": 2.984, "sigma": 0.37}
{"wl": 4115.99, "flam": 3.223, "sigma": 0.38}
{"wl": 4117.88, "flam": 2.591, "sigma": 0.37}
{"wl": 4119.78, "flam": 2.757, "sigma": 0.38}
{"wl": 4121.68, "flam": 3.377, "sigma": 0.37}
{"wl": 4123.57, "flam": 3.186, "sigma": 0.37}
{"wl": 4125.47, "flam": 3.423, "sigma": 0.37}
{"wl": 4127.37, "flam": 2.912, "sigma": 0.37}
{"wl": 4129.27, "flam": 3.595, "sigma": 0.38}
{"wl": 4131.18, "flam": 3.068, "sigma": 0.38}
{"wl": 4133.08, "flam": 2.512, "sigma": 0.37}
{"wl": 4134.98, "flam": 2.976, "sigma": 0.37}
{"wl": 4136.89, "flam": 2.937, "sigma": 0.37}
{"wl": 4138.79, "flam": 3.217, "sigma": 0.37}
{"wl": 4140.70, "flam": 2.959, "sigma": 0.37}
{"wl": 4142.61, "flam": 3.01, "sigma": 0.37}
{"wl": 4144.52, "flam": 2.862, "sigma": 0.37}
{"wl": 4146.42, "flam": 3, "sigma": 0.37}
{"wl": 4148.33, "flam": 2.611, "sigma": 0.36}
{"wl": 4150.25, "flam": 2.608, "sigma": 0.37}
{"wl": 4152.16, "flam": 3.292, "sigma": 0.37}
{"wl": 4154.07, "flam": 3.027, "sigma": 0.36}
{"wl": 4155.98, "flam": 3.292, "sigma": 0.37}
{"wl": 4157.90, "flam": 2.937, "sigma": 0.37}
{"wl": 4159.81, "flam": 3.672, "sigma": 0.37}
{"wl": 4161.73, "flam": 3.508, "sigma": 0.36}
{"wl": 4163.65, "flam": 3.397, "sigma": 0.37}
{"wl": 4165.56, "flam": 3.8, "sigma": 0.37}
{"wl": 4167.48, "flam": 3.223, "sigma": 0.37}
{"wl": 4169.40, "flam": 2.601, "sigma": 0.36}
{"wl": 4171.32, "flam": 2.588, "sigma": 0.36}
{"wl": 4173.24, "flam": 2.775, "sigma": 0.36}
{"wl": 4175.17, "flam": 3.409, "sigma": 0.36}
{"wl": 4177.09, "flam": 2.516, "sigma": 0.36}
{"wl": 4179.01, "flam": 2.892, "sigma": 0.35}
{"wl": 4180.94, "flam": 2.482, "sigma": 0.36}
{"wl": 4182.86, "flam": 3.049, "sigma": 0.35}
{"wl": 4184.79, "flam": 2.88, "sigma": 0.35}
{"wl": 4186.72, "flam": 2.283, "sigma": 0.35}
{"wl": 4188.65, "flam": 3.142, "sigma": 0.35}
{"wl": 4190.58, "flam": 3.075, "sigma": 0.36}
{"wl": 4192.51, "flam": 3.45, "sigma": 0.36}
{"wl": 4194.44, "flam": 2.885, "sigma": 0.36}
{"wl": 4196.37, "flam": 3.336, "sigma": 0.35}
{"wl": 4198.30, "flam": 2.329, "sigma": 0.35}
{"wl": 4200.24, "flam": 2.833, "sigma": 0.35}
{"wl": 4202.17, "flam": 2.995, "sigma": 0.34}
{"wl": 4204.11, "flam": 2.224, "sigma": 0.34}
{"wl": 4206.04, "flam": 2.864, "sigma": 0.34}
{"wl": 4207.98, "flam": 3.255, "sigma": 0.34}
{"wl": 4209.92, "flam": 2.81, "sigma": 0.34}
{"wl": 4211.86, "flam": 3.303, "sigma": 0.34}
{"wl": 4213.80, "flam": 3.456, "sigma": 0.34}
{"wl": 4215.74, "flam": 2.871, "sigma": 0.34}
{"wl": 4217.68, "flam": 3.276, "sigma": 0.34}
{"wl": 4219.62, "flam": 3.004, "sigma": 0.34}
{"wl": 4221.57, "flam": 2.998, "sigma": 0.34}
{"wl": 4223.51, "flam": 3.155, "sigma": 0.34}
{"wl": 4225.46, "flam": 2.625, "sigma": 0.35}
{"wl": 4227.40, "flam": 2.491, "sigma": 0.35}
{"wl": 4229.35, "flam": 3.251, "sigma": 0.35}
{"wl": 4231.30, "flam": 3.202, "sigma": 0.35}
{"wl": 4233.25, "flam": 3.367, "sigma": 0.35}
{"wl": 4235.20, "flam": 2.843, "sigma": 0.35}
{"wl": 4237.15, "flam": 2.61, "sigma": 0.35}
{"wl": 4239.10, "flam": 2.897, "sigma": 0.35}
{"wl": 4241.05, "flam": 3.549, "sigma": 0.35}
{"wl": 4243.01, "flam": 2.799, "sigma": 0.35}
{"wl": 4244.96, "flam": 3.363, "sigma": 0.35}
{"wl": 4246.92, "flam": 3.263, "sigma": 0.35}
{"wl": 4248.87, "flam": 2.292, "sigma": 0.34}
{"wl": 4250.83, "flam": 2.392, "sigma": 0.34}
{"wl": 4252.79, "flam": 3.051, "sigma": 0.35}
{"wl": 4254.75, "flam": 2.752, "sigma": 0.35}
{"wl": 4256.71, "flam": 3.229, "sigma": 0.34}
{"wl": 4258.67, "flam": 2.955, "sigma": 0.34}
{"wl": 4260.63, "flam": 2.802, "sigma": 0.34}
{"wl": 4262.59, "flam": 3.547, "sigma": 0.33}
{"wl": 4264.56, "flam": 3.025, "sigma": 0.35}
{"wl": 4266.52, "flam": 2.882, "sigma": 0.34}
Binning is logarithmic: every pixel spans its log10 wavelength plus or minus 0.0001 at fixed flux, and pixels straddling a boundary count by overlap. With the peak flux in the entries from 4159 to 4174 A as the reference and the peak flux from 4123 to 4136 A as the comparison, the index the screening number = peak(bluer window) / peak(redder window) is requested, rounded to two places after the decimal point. 0.95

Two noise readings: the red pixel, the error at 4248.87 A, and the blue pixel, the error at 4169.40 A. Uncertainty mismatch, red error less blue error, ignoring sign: 0.020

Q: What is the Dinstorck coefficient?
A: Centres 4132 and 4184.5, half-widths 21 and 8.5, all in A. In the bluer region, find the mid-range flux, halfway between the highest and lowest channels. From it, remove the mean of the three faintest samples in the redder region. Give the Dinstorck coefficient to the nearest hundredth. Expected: 0.53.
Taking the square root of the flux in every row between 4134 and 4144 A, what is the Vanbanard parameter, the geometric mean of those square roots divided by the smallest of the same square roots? 1.01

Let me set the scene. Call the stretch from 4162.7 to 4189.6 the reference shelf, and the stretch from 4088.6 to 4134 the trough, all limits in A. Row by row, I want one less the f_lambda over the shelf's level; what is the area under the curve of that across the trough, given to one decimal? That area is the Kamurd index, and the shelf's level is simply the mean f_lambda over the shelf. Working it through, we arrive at 3.2 A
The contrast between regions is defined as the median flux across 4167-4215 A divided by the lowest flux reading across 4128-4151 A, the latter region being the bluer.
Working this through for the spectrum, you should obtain 1.15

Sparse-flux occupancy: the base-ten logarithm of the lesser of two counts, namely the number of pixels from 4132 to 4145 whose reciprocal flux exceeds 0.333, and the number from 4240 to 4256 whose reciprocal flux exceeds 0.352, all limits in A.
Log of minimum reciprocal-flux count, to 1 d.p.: 0.6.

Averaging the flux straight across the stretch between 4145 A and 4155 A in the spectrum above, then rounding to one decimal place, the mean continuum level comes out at 2.9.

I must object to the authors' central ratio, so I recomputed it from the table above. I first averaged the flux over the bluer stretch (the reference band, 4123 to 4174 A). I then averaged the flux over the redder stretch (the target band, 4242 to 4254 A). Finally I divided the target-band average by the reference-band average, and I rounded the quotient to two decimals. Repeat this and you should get 0.93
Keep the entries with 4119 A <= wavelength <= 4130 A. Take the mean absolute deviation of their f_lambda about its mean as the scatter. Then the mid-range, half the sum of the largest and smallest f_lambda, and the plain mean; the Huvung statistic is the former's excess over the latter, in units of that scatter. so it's -0.13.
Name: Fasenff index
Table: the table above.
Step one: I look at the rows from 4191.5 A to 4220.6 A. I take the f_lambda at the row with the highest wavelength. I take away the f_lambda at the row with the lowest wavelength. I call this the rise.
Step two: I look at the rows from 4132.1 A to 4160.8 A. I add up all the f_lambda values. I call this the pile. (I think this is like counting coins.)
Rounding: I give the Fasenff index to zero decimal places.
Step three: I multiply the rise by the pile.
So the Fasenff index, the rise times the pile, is -20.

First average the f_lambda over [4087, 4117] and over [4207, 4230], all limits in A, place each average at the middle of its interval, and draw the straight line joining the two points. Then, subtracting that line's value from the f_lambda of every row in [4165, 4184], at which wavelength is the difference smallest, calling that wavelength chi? 4180.94 A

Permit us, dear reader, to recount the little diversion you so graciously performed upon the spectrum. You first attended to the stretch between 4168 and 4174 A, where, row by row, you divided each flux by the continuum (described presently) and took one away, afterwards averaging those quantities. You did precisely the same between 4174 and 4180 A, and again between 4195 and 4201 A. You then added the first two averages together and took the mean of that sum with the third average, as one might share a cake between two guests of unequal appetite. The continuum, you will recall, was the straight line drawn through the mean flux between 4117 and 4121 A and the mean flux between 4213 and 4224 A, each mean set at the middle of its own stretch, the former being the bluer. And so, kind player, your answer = -0.08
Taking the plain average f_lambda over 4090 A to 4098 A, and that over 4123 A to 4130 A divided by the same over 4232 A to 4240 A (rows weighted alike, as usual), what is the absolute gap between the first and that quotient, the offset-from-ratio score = 1.7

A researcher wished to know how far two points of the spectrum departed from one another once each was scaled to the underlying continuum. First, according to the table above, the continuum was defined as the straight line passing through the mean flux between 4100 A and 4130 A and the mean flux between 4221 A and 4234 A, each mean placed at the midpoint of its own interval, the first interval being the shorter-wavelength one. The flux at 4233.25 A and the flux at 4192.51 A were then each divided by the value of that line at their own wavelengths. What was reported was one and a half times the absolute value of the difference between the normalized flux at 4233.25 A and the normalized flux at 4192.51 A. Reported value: 0.10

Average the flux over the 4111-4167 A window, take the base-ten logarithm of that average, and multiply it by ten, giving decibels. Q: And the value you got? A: 4.9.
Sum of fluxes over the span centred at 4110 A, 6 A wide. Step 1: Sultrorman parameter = 6.4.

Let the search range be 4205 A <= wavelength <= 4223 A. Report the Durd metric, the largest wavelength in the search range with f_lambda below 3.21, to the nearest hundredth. 4221.57 A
